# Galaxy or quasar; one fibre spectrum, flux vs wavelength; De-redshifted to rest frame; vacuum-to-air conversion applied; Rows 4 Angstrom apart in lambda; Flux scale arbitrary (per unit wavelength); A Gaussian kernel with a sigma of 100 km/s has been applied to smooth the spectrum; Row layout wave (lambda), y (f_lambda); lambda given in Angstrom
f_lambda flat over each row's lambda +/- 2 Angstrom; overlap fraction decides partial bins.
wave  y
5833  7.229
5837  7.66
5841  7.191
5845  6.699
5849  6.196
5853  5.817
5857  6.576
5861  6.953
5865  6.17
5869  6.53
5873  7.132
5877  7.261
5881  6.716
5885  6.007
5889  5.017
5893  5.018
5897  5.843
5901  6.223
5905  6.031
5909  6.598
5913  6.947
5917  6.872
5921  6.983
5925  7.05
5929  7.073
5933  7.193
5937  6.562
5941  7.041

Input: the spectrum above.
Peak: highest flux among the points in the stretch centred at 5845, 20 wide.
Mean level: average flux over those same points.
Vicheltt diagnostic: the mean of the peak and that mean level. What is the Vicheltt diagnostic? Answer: 7.19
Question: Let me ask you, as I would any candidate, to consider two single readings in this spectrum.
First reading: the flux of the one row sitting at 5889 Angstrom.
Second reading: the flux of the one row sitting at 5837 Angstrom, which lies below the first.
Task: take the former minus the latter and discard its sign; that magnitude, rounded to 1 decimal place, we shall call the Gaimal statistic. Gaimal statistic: 2.6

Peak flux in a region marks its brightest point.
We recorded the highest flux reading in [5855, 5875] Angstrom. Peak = 7.132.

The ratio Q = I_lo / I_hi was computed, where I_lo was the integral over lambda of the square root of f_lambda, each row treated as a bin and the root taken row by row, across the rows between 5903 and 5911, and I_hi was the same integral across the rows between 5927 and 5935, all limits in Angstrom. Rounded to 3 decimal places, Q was 0.941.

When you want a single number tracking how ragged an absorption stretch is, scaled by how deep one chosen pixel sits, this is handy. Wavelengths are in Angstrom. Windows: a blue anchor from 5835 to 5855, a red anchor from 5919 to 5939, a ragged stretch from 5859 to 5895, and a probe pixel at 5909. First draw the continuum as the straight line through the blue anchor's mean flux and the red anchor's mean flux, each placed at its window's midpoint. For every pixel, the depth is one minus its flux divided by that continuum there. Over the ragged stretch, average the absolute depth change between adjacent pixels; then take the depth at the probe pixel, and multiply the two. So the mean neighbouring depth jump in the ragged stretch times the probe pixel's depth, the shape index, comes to 0.0034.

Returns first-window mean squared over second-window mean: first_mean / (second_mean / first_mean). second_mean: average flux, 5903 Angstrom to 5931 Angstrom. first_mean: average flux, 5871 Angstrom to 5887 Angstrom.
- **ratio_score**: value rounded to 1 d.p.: 6.8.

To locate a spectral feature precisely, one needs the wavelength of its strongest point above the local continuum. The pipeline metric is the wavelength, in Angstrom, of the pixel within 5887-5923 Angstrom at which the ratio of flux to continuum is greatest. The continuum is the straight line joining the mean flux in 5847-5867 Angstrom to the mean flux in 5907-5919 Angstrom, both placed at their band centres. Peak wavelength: 5913 Angstrom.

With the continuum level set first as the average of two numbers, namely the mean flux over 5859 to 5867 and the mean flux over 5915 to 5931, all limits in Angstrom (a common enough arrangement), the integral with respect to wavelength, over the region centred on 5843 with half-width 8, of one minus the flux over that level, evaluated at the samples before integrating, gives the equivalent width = -0.4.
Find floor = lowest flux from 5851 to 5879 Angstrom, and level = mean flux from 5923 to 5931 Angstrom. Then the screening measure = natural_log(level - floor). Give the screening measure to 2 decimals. 0.22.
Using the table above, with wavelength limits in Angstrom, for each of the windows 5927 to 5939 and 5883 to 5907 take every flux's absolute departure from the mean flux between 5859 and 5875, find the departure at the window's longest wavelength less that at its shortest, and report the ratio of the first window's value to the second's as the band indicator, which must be 10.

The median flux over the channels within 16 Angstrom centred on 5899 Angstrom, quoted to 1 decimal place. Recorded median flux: 5.9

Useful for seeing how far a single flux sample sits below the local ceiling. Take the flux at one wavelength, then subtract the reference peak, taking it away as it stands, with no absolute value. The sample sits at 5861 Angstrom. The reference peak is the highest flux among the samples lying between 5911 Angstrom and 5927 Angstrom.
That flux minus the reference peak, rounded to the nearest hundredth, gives -0.10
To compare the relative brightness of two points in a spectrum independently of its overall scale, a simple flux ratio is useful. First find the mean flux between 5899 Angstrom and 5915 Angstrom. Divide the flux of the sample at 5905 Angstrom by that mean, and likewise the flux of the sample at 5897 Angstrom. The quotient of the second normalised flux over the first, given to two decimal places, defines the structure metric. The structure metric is 0.97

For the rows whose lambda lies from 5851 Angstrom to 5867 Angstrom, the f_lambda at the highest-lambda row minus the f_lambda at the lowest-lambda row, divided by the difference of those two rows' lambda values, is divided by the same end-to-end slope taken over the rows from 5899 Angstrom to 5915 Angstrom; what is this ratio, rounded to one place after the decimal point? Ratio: 0.5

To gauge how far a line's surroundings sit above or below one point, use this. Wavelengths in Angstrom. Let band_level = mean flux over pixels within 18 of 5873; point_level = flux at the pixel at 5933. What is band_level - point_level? -0.71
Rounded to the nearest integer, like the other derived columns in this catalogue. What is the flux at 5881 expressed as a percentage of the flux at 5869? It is 103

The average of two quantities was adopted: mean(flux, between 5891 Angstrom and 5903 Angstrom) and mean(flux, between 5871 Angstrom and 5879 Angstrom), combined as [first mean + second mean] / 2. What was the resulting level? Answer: 6.45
